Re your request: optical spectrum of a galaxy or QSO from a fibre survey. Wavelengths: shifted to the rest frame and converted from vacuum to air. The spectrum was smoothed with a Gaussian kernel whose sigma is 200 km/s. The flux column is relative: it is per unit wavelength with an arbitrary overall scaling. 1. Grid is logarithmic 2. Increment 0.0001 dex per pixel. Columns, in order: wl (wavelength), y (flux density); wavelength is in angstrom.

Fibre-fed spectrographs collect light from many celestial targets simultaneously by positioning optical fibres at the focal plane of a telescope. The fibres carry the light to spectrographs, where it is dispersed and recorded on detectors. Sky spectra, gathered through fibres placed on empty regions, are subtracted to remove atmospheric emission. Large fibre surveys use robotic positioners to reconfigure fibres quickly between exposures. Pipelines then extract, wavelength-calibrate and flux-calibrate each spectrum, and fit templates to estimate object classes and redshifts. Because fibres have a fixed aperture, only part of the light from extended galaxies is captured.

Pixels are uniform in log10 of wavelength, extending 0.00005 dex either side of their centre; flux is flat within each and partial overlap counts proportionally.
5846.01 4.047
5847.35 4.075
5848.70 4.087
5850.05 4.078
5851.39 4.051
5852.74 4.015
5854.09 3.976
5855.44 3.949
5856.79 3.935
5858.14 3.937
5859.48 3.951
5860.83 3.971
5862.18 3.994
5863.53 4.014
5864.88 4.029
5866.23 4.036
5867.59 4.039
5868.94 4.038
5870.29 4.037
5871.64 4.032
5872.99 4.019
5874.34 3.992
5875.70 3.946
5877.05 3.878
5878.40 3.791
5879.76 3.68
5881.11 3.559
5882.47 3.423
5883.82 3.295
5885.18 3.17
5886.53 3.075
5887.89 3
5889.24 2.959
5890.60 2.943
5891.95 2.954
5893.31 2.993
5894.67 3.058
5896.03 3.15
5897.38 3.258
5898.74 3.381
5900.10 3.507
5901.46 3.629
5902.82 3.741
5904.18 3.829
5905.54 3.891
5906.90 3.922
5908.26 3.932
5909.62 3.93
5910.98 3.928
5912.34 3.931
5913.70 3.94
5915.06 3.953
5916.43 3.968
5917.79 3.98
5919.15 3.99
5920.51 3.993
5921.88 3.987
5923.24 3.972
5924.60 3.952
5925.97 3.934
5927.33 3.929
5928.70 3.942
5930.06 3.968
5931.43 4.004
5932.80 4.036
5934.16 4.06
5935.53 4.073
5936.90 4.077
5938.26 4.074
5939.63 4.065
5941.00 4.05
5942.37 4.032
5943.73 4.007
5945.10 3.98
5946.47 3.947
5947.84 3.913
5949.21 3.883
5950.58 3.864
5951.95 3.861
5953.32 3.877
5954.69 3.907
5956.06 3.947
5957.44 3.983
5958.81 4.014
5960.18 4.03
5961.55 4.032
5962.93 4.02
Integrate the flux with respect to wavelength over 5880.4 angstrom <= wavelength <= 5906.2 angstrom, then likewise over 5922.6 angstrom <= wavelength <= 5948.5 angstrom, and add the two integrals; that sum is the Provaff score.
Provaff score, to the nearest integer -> 189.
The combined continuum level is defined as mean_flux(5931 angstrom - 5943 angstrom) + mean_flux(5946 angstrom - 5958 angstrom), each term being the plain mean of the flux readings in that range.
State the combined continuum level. 7.96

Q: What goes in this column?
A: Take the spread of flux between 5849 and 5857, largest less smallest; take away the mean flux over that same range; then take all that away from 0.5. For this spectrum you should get 4.36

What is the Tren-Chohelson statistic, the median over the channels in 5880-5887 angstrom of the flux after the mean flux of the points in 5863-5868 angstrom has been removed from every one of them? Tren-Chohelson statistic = -0.73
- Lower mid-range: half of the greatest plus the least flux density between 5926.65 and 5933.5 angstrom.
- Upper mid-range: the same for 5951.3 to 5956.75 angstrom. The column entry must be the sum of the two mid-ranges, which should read 7.89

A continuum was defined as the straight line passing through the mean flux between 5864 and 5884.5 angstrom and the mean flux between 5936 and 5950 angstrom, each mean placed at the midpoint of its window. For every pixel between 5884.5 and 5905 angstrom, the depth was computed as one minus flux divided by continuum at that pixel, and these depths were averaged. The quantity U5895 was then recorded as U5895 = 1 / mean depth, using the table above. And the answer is 6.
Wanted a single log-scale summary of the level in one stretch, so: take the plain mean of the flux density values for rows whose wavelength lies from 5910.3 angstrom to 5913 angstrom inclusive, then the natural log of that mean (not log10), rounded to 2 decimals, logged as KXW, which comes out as 1.37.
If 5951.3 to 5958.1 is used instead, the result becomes 1.36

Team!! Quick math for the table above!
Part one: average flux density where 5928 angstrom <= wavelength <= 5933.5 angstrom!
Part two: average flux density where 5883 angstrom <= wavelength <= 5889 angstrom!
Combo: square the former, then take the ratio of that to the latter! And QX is 5.1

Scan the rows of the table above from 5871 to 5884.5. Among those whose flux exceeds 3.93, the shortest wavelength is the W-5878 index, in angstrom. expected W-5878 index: 5871.64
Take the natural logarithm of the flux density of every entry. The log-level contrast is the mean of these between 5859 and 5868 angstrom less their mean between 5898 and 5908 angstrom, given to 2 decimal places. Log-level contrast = 0.08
